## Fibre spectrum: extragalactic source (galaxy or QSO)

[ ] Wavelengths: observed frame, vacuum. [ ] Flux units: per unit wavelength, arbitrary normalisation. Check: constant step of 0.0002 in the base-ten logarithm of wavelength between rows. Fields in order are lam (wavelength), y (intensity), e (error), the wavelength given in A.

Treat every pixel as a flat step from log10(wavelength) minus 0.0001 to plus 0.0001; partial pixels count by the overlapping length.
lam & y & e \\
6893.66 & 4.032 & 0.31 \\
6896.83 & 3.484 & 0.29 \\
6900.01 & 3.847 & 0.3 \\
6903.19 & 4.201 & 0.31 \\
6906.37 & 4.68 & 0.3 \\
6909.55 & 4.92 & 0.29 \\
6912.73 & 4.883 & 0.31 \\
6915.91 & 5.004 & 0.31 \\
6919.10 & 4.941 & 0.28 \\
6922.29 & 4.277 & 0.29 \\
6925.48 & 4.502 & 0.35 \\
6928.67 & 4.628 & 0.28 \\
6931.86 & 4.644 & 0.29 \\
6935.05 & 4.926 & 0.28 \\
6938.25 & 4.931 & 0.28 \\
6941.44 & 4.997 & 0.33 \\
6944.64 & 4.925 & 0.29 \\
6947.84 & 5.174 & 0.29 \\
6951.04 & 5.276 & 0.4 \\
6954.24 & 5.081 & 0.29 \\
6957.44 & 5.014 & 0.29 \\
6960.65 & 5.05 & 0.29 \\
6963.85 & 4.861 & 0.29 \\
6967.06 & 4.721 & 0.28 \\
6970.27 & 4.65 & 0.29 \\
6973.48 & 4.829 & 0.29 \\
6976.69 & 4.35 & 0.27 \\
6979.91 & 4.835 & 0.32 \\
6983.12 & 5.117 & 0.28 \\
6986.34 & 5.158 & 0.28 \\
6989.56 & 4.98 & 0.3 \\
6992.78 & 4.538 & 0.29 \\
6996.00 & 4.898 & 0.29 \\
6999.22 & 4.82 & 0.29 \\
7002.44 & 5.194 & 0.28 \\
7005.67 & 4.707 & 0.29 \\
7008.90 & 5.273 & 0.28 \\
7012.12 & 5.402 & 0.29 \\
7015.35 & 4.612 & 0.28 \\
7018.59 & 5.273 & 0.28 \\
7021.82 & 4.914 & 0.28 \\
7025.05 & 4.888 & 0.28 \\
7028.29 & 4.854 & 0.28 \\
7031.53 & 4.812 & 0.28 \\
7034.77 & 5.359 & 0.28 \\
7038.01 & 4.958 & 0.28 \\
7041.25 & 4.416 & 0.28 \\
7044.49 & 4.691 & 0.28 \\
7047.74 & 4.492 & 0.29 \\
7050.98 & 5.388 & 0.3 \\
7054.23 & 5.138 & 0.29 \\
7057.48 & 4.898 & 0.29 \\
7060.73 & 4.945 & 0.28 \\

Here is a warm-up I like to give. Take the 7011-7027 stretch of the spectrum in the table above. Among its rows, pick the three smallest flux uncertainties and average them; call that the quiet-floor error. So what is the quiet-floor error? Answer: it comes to 0.280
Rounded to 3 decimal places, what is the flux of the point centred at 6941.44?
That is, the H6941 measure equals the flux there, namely 4.997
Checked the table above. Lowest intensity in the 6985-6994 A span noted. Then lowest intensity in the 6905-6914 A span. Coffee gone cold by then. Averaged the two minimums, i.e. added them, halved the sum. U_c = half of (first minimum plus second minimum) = 4.61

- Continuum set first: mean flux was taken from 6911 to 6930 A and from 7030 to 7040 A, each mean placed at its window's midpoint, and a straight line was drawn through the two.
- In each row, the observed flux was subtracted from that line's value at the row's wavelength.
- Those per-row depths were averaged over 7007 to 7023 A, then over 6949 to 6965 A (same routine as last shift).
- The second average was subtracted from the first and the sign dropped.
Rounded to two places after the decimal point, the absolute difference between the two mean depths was 0.13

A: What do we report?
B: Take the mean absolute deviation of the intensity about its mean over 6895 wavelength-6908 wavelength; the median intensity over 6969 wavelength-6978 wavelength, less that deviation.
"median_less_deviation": 4.26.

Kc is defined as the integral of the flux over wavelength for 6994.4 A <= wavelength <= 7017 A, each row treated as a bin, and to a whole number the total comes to 113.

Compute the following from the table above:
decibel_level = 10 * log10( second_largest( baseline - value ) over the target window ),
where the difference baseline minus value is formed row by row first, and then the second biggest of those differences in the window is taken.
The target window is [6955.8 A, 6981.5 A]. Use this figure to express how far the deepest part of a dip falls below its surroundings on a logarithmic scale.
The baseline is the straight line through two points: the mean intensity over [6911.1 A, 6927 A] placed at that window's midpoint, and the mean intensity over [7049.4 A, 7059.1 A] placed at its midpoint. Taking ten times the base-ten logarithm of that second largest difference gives -6.4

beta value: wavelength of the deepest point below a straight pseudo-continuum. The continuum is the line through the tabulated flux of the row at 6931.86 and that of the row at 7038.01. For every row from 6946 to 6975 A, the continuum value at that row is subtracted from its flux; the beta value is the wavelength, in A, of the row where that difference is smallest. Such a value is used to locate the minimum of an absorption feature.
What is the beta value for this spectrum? 6970.27 A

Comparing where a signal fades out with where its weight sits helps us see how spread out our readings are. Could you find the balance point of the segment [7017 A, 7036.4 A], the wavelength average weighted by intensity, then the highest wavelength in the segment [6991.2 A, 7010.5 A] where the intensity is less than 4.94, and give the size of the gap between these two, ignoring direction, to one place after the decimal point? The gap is 21.0 A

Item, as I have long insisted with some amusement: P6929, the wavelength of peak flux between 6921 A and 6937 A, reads 6935.05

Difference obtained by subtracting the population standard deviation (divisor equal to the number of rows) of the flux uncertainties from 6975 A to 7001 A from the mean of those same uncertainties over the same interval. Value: 0.276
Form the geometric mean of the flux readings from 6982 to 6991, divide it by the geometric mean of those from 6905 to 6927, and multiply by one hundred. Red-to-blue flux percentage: 107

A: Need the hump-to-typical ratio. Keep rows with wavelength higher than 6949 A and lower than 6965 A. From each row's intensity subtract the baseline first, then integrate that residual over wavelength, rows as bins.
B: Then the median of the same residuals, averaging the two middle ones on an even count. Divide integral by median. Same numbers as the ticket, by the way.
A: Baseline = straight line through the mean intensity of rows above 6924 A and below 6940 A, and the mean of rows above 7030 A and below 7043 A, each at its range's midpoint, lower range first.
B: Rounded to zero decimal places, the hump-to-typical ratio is 17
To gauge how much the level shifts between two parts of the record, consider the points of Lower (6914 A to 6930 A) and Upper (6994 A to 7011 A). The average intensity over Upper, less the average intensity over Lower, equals 0.31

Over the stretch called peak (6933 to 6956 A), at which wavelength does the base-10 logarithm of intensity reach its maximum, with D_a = 6951.04 A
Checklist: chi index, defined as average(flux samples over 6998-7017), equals 5.00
